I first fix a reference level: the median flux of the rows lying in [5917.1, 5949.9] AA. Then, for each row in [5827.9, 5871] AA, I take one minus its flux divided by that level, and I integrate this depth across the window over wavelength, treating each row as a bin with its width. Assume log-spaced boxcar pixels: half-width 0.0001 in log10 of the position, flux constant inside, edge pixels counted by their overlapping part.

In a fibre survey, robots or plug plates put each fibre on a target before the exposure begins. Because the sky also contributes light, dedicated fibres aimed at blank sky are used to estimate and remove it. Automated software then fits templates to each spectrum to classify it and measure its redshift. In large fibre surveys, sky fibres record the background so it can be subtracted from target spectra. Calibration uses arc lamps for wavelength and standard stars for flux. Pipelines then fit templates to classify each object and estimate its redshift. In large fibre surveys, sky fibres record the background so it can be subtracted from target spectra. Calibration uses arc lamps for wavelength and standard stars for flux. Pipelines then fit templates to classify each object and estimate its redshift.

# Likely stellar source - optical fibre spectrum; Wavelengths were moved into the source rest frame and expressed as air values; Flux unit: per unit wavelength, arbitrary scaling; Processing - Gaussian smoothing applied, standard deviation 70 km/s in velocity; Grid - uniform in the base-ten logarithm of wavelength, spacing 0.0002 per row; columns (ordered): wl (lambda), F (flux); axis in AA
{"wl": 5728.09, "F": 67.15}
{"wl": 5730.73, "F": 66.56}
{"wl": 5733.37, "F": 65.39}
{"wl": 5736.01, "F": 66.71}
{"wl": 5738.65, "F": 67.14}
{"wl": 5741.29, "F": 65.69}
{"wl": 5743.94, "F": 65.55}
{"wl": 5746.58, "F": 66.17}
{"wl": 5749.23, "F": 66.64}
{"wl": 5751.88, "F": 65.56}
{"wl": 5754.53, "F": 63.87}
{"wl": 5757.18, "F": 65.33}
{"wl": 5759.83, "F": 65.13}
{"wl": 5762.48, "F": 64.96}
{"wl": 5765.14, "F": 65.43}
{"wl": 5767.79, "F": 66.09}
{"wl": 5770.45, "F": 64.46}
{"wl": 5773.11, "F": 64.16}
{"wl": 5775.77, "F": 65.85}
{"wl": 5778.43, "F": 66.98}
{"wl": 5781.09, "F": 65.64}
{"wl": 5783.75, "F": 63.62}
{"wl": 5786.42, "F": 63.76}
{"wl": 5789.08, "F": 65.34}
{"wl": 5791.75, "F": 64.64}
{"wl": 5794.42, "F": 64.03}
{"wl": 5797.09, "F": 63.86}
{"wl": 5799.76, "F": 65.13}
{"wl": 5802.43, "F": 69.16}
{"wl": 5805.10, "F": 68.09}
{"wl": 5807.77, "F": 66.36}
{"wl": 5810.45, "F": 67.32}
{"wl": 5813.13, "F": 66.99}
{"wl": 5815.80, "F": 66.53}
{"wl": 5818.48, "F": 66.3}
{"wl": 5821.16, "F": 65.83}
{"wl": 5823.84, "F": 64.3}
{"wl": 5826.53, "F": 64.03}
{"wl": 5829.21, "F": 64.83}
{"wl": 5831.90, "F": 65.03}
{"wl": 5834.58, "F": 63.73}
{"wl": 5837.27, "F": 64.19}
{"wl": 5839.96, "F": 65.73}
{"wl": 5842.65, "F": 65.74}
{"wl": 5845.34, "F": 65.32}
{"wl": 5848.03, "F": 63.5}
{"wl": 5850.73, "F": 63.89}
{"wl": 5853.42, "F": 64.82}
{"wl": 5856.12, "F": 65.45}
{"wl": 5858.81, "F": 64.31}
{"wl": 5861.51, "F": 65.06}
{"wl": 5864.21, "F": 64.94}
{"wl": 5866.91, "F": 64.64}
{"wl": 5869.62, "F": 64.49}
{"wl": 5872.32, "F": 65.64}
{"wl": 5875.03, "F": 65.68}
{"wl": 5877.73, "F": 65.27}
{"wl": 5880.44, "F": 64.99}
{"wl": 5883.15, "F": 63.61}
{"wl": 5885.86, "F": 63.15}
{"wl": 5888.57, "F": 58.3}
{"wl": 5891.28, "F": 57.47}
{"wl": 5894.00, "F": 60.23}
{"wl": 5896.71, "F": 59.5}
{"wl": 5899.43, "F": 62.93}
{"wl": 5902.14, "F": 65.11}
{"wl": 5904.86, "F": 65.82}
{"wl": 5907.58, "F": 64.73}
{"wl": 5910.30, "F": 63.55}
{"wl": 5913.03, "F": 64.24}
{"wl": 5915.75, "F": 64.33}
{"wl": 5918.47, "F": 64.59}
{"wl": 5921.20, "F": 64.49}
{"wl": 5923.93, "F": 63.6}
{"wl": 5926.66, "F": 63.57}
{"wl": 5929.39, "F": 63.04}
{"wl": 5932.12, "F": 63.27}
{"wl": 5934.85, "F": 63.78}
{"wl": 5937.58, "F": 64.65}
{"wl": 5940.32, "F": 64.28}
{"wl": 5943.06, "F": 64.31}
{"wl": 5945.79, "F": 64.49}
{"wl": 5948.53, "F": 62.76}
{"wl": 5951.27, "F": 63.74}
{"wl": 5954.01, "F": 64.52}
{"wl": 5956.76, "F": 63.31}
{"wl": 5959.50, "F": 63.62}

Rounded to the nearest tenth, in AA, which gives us -0.5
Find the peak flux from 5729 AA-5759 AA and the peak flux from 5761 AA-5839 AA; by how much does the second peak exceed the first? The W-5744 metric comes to 2.0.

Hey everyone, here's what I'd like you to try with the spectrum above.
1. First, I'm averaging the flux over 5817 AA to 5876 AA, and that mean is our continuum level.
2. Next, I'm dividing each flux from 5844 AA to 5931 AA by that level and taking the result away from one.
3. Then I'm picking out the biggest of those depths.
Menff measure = 0.114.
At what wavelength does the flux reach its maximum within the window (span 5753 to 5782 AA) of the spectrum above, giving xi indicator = 5778.43 AA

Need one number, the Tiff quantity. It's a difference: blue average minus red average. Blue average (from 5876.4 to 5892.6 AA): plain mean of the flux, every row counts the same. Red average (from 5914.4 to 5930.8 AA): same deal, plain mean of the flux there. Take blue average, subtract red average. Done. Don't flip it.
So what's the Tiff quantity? -1.8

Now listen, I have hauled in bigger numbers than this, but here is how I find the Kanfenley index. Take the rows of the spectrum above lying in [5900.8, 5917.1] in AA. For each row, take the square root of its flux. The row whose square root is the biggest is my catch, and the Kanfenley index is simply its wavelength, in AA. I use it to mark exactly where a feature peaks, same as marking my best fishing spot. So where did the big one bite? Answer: 5904.86 AA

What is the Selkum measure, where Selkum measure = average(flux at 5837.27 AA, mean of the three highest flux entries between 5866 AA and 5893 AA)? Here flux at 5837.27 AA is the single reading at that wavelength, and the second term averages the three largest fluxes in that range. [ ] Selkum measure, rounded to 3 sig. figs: 64.9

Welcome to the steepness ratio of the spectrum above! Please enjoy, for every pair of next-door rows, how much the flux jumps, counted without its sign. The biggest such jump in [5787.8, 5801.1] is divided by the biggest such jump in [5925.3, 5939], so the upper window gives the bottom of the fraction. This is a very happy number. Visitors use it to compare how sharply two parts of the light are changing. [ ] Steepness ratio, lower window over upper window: 1.5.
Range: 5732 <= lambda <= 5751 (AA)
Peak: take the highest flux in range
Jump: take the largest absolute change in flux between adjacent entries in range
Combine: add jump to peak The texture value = 68.6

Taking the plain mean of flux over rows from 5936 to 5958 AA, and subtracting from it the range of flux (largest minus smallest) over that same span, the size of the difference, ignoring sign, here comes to 62.1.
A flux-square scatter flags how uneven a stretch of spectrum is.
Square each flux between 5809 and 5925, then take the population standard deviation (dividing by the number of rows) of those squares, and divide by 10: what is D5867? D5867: 25.1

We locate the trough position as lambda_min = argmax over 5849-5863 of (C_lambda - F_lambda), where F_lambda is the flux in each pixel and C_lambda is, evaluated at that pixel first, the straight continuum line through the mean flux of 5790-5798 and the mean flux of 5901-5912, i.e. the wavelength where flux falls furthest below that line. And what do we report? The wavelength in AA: 5850.73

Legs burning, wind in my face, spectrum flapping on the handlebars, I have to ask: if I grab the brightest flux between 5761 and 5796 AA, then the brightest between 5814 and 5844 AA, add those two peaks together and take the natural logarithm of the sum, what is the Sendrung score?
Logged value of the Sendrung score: 4.89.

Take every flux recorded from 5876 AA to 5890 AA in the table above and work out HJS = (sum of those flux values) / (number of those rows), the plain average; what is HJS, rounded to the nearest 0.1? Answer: 63.1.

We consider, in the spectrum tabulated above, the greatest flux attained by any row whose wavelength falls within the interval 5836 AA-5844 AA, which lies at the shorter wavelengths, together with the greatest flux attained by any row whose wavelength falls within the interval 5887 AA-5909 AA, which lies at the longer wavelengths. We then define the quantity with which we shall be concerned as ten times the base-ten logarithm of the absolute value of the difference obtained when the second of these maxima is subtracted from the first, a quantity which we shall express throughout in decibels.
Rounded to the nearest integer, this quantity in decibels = -11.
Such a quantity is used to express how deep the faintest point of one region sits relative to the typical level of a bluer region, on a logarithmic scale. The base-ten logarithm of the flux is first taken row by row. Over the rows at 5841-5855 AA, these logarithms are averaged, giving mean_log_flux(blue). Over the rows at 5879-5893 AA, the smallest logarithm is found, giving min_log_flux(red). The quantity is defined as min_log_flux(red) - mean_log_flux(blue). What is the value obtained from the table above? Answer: -0.051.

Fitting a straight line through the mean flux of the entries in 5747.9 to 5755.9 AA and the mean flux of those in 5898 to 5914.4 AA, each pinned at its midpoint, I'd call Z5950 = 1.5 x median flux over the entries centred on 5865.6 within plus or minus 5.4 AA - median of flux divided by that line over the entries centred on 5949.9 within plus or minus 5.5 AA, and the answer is 96.2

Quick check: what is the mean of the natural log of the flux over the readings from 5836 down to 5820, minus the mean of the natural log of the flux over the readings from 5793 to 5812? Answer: -0.025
